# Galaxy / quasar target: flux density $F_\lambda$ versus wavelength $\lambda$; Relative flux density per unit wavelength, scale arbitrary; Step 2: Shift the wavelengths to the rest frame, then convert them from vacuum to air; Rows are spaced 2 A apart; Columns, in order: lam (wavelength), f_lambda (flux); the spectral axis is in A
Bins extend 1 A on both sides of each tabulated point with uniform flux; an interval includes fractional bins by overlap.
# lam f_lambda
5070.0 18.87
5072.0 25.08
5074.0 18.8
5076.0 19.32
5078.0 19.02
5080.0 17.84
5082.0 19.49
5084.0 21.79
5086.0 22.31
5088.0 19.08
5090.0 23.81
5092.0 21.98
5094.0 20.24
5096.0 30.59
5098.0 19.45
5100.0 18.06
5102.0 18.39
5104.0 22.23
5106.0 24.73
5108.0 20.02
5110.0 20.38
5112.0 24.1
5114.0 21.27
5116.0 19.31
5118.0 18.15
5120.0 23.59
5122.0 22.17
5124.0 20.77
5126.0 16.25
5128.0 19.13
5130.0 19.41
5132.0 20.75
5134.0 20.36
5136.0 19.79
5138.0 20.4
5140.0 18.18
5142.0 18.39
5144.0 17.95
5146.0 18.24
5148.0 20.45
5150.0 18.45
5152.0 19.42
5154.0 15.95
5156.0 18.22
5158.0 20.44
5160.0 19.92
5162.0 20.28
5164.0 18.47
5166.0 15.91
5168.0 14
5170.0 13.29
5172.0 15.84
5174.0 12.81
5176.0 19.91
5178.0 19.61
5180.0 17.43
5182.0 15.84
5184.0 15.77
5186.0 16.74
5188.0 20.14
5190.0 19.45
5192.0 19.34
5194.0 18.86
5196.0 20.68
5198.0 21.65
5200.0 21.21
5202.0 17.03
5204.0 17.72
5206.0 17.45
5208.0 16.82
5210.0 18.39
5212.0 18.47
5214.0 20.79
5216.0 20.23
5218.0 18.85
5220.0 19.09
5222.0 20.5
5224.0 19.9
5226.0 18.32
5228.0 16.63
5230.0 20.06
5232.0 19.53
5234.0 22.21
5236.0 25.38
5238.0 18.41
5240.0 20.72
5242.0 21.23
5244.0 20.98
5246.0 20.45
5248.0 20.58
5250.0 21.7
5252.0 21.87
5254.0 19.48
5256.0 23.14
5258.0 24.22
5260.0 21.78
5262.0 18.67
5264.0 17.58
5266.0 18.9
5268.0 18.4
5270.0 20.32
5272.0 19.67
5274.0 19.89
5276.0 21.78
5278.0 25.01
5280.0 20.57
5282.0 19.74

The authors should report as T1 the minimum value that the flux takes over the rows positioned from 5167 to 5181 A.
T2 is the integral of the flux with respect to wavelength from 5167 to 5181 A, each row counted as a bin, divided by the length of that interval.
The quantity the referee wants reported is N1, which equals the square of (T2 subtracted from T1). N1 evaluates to 11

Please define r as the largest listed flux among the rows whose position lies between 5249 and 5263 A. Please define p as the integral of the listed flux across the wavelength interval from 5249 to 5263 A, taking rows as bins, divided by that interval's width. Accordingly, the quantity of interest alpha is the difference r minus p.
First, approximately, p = 21.6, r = 24.22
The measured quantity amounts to 2.7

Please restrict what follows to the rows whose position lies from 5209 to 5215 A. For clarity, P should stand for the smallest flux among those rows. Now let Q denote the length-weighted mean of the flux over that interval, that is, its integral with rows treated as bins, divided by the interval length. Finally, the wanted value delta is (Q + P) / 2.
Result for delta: 18.8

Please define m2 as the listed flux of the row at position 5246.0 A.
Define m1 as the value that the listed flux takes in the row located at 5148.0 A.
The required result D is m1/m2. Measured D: 1.00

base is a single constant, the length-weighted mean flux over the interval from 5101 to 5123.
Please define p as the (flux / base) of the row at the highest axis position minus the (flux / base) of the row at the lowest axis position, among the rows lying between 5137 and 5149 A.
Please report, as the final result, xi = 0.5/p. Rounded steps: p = 0.00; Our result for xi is 213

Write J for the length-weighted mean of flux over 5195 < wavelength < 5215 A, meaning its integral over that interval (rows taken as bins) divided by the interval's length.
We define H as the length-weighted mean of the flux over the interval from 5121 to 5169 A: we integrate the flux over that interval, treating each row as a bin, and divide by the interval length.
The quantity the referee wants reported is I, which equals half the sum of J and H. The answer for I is 19.0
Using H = 18.9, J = 19.0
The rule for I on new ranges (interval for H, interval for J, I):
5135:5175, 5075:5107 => 19.5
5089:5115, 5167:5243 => 20.3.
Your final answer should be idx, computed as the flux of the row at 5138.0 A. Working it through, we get 20.4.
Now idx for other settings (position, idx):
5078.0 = 19.02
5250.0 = 21.7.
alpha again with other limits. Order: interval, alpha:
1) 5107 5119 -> 3.6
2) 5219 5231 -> 1.4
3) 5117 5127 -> 3.4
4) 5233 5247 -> 4.0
